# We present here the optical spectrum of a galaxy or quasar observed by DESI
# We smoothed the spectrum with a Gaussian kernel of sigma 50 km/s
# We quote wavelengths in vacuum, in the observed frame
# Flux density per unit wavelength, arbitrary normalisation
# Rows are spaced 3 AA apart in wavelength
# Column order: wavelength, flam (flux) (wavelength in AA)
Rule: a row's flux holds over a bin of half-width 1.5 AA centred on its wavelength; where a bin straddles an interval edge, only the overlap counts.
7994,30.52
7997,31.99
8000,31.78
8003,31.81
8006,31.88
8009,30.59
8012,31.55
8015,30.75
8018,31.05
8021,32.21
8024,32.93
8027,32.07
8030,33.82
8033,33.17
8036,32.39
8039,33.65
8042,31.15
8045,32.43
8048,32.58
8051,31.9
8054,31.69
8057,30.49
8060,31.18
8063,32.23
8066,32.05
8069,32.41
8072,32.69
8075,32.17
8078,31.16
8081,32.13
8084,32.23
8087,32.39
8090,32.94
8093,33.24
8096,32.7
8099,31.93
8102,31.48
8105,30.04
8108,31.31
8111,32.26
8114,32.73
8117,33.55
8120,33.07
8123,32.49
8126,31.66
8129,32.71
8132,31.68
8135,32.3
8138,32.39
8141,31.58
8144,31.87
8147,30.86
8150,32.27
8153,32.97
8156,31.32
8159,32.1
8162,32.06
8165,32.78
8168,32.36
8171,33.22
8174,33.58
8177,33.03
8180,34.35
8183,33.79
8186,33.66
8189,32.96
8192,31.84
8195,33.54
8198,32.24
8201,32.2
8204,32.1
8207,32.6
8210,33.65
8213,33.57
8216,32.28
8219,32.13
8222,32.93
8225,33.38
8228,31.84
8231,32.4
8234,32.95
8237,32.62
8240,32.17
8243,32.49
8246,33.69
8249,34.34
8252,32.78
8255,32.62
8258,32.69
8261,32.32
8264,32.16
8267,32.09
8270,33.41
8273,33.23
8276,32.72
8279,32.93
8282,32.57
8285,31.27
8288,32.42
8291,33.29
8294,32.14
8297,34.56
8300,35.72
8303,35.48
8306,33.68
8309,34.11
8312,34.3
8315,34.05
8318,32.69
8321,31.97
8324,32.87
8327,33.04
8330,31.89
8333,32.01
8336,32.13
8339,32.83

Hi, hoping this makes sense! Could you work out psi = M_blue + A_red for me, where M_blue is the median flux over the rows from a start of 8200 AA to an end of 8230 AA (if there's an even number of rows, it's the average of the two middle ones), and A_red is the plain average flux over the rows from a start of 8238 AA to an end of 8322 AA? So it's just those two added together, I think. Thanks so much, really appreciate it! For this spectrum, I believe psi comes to 65.6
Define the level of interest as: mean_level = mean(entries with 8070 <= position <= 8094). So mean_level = 32.4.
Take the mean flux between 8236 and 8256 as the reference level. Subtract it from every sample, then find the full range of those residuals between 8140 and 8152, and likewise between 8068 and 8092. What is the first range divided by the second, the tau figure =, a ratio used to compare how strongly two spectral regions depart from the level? 0.79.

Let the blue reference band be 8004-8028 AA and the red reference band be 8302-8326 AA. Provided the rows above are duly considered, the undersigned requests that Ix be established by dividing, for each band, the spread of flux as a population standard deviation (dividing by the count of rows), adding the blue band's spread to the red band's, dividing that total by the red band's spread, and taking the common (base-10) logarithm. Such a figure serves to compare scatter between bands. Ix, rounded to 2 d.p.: 0.24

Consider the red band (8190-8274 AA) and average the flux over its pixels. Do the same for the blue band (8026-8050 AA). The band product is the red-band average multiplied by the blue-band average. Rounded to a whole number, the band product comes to 1069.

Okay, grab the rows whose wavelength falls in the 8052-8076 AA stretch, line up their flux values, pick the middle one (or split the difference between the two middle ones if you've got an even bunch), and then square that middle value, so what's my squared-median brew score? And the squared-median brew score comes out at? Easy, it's 1031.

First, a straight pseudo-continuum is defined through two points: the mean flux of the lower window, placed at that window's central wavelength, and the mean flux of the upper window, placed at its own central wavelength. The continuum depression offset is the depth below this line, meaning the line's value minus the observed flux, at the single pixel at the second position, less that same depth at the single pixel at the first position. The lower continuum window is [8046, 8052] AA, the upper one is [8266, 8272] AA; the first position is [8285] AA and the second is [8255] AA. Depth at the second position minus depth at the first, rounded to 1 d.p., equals -1.4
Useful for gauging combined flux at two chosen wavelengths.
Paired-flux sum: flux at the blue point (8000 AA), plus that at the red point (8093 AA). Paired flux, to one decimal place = 65.0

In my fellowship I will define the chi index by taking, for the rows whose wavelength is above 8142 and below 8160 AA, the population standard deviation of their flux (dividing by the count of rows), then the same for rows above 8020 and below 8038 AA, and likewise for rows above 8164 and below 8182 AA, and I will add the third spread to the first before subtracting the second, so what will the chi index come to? 0.7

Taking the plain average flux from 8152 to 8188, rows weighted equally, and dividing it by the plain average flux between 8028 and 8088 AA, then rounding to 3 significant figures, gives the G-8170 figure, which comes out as 1.02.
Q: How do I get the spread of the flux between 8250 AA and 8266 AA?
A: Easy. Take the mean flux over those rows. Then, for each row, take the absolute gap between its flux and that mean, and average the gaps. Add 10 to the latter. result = 10.2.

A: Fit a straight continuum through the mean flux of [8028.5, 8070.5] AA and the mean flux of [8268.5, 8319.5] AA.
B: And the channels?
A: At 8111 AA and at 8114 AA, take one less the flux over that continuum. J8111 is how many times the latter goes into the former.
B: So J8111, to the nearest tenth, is -1.5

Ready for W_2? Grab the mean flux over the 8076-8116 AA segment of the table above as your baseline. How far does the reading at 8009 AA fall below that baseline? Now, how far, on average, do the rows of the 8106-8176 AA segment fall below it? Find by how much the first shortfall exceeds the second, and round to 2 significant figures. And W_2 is 1.7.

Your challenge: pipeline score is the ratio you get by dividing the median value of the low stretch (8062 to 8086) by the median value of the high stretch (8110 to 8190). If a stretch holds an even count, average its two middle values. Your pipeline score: 0.99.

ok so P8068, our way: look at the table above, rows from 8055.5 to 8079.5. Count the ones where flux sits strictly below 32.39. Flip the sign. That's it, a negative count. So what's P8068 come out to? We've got -6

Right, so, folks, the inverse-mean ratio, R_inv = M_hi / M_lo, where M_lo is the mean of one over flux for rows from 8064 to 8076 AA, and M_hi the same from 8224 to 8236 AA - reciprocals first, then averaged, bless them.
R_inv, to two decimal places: 0.99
